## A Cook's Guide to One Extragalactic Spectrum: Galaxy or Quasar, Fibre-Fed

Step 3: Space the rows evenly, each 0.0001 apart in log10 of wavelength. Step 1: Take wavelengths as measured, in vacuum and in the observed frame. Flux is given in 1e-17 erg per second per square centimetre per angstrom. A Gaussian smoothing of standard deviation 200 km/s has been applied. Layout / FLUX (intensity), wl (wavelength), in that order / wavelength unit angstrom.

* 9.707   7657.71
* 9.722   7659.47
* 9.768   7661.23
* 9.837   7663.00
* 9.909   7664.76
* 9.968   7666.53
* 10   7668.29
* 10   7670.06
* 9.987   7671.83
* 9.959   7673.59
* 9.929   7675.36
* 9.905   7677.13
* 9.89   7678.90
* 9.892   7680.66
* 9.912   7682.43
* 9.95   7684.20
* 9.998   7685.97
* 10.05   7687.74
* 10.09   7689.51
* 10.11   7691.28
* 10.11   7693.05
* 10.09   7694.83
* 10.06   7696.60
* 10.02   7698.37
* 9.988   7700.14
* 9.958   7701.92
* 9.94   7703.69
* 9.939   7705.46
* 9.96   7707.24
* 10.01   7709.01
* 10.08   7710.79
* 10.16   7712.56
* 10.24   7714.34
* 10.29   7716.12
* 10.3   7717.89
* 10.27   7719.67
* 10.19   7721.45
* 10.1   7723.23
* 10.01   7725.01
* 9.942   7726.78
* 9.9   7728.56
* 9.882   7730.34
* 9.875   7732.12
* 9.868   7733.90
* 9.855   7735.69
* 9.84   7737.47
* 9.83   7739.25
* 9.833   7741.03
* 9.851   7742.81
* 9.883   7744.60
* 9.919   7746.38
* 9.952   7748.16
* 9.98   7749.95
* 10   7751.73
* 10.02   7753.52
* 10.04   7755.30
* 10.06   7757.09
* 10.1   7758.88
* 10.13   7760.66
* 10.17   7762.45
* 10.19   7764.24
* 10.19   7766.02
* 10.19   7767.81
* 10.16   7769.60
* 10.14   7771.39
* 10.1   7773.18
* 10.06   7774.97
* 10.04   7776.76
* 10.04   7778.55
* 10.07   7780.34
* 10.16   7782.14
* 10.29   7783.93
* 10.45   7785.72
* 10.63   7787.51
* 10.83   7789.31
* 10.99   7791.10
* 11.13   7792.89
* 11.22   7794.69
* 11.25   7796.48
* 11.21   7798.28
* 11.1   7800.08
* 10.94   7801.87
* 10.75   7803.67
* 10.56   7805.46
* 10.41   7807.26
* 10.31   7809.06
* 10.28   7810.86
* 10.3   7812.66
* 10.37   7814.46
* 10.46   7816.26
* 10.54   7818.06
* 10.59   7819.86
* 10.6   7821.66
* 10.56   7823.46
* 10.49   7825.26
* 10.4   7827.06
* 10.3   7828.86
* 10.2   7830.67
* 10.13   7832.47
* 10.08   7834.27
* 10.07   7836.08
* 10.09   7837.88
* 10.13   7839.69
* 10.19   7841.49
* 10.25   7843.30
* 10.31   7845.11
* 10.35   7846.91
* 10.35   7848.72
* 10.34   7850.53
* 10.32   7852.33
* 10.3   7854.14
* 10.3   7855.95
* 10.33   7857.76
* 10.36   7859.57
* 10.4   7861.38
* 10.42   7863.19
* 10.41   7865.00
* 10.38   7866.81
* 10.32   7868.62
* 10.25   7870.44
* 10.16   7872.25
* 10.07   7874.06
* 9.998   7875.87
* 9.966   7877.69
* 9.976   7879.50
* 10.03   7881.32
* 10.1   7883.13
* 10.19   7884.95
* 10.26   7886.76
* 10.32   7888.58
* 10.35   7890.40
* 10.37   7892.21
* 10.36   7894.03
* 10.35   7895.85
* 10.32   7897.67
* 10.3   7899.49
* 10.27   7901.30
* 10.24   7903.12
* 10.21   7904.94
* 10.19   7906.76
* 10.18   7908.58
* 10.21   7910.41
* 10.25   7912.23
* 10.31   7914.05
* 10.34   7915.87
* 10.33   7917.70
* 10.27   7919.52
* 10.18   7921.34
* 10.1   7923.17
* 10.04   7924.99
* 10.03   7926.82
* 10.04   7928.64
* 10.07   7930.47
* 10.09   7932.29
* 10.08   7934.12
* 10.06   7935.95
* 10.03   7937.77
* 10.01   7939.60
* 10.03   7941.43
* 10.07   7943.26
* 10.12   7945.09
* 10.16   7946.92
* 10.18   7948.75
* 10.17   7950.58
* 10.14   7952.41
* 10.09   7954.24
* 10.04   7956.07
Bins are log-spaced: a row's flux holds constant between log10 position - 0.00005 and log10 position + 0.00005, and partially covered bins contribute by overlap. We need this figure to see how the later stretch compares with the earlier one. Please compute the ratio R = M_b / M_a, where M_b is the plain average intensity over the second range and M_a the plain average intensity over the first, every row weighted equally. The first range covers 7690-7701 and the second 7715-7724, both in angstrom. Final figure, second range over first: 1.02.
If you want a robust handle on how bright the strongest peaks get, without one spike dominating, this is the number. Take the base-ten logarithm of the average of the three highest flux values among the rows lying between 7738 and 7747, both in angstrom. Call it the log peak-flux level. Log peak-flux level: 0.99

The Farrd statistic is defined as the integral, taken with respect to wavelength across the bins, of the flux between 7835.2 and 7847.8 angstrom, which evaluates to 129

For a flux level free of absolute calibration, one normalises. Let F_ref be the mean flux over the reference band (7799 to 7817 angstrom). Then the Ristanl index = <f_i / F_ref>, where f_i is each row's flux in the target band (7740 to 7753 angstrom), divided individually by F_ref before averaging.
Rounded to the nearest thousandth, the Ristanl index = 0.940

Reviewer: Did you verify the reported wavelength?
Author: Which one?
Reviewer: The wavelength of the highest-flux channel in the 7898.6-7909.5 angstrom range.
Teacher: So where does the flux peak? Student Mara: 7899.49 angstrom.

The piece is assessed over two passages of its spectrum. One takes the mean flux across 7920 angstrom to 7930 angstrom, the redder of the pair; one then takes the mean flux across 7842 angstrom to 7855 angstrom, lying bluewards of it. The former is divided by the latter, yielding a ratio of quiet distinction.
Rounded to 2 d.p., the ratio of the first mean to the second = 0.98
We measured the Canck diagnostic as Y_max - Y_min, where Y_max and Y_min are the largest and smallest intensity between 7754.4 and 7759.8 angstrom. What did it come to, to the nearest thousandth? 0.060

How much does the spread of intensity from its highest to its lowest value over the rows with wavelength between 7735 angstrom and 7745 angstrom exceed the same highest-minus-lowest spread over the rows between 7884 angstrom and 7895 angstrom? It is -0.13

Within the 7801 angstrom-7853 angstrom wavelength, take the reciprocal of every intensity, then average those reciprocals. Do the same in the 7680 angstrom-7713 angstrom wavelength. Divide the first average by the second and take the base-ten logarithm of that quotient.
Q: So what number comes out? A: -0.015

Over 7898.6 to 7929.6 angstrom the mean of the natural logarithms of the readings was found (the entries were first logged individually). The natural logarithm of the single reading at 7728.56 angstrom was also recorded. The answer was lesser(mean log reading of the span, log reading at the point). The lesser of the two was 2.293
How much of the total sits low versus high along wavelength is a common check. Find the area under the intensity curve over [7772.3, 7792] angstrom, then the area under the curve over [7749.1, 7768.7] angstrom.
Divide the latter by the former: 0.97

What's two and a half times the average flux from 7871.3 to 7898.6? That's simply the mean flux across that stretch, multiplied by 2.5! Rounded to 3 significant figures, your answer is 25.5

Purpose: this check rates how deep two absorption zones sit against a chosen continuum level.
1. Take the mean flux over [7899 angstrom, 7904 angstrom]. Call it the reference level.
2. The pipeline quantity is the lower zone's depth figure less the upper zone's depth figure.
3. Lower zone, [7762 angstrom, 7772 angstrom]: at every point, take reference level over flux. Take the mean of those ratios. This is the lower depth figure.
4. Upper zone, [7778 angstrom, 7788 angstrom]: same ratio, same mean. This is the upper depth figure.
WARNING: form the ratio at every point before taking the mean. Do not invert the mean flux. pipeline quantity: 0.01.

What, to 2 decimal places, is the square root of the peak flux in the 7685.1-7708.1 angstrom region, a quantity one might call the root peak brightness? 3.18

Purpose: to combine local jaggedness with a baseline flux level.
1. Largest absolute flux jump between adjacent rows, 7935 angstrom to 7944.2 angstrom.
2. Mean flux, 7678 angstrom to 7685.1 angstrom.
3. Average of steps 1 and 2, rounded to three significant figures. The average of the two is 4.98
